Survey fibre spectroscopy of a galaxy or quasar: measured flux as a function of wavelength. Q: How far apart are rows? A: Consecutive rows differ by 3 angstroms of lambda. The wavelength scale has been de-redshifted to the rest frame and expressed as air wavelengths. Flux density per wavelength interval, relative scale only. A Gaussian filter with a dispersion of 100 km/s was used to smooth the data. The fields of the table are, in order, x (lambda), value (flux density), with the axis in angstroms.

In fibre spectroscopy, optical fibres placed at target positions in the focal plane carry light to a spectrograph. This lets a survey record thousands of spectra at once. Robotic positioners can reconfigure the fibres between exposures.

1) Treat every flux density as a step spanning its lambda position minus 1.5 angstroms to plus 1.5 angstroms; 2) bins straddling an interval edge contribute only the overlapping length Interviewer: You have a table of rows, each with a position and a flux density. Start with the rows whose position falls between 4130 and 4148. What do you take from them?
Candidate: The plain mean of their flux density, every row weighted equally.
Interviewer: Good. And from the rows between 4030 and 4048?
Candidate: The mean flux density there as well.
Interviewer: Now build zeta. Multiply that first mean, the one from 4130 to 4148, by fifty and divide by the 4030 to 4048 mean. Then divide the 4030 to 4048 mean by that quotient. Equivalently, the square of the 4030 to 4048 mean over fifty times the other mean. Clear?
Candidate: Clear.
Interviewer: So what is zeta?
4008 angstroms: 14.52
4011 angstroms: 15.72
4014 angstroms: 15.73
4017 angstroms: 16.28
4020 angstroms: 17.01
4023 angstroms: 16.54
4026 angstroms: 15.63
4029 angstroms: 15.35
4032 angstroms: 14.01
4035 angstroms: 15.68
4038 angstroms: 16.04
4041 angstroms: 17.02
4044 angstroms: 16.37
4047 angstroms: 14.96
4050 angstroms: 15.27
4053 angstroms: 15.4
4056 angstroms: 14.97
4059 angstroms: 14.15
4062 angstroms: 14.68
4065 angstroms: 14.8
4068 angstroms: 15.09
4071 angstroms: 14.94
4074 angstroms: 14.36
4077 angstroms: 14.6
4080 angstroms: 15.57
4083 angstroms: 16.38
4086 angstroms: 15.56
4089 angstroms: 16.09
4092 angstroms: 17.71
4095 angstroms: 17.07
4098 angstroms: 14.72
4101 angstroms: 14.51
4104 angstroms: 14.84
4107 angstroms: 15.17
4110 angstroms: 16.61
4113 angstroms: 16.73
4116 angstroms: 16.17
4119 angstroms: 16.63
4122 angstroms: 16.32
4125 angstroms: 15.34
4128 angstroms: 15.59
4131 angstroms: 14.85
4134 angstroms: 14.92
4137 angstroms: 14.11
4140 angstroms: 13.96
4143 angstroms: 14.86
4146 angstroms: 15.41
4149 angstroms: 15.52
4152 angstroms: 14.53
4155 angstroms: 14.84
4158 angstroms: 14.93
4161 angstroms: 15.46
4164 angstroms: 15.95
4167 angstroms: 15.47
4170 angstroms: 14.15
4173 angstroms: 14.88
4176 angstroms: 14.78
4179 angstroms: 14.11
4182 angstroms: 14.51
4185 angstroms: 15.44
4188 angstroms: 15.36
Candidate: 0.335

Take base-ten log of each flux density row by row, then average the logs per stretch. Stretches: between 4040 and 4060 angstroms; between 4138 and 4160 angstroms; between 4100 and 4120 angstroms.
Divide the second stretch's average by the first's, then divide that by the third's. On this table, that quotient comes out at 0.823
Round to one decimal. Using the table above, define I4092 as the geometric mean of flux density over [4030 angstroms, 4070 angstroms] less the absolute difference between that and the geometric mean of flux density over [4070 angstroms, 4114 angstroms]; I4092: 14.9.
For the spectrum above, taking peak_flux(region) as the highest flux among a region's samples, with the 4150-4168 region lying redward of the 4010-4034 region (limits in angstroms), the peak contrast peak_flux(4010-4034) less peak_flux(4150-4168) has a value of 1.1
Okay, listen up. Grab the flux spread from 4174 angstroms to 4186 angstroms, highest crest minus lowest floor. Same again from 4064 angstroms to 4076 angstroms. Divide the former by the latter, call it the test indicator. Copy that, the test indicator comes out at 1.8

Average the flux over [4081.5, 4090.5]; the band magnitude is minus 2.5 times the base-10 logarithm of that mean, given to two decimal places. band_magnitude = -3.01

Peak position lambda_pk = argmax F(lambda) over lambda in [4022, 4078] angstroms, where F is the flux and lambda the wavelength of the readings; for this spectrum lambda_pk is 4041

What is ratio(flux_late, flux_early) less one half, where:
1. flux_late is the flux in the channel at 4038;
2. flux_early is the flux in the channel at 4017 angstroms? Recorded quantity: 0.49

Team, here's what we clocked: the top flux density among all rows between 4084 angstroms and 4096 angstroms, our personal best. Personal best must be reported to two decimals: 17.71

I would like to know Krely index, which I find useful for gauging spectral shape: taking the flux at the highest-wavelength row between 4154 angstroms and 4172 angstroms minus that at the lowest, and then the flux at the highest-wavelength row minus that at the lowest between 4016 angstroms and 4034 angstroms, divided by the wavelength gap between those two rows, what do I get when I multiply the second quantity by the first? 0.10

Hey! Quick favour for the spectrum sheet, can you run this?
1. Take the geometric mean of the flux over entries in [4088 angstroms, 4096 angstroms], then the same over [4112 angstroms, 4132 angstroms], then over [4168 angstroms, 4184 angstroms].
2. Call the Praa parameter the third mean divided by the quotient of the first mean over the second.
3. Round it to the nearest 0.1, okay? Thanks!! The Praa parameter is 13.6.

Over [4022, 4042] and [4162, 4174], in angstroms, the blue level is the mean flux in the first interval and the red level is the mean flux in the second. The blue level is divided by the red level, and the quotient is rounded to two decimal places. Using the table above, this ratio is 1.04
